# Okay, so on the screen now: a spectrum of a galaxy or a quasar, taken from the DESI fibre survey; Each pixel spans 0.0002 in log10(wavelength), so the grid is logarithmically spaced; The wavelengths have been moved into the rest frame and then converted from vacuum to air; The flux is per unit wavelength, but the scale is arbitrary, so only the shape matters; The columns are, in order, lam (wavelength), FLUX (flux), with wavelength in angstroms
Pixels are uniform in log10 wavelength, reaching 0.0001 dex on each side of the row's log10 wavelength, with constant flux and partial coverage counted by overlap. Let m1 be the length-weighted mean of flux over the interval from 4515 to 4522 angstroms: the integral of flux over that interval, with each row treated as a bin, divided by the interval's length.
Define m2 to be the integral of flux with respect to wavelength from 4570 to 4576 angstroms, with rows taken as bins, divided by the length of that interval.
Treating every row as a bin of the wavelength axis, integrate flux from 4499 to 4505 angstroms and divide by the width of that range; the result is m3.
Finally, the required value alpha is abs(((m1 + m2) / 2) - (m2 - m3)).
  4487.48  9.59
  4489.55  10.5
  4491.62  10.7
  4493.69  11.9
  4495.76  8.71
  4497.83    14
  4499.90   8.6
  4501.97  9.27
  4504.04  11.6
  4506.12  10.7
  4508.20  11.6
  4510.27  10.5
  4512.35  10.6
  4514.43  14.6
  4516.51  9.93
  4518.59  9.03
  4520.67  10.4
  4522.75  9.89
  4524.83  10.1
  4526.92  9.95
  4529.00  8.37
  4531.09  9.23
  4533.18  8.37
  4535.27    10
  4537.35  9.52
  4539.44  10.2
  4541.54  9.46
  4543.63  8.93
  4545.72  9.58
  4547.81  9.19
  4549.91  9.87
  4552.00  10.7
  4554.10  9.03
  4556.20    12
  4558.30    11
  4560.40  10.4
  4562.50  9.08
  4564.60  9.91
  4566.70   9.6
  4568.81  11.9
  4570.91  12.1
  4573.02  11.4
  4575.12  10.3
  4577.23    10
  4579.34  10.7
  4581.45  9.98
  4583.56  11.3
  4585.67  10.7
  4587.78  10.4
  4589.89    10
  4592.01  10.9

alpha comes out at 9.3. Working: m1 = 10.1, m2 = 11.3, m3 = 9.8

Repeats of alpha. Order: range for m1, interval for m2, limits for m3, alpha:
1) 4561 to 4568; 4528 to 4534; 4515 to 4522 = 10.6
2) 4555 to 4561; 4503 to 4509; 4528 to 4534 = 8.6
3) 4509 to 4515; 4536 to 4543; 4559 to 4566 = 10.8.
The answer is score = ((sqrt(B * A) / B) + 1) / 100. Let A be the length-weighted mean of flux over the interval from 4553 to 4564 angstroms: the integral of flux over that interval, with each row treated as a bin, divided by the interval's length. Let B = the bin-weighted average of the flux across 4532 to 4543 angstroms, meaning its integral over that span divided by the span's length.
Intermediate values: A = 10.3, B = 9.5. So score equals 0.0204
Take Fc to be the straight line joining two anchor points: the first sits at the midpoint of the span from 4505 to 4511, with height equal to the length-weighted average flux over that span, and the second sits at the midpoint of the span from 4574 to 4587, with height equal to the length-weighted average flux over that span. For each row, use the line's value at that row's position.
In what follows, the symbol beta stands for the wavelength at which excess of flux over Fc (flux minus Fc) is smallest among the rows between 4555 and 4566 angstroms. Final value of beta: 4562.50 angstroms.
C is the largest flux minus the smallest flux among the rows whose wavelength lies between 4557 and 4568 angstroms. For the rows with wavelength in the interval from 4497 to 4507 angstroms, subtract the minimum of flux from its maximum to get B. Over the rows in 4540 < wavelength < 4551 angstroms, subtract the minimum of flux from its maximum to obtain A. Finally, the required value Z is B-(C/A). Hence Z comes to 3.4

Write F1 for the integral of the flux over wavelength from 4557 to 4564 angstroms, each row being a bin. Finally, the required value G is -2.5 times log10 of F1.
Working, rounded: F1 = 71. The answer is -4.64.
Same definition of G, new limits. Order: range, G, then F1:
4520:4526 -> -4.46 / 61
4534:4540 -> -4.43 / 59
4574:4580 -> -4.48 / 62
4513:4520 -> -4.73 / 78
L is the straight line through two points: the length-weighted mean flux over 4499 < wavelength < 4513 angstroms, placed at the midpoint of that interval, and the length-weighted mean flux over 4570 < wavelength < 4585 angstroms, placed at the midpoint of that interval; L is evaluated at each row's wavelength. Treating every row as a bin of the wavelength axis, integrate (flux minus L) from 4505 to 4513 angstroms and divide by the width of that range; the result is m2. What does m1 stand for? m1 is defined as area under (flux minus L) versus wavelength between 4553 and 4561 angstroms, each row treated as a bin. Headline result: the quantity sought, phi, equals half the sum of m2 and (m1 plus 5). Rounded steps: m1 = -1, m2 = 0.43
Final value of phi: 2.4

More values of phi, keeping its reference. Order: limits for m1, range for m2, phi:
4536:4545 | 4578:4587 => -2.4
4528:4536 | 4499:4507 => -4.1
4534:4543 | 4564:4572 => -1.4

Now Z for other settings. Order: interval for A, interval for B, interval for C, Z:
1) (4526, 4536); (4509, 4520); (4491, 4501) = 2.3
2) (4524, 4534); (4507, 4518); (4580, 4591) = 3.9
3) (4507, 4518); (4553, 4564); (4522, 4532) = 2.6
